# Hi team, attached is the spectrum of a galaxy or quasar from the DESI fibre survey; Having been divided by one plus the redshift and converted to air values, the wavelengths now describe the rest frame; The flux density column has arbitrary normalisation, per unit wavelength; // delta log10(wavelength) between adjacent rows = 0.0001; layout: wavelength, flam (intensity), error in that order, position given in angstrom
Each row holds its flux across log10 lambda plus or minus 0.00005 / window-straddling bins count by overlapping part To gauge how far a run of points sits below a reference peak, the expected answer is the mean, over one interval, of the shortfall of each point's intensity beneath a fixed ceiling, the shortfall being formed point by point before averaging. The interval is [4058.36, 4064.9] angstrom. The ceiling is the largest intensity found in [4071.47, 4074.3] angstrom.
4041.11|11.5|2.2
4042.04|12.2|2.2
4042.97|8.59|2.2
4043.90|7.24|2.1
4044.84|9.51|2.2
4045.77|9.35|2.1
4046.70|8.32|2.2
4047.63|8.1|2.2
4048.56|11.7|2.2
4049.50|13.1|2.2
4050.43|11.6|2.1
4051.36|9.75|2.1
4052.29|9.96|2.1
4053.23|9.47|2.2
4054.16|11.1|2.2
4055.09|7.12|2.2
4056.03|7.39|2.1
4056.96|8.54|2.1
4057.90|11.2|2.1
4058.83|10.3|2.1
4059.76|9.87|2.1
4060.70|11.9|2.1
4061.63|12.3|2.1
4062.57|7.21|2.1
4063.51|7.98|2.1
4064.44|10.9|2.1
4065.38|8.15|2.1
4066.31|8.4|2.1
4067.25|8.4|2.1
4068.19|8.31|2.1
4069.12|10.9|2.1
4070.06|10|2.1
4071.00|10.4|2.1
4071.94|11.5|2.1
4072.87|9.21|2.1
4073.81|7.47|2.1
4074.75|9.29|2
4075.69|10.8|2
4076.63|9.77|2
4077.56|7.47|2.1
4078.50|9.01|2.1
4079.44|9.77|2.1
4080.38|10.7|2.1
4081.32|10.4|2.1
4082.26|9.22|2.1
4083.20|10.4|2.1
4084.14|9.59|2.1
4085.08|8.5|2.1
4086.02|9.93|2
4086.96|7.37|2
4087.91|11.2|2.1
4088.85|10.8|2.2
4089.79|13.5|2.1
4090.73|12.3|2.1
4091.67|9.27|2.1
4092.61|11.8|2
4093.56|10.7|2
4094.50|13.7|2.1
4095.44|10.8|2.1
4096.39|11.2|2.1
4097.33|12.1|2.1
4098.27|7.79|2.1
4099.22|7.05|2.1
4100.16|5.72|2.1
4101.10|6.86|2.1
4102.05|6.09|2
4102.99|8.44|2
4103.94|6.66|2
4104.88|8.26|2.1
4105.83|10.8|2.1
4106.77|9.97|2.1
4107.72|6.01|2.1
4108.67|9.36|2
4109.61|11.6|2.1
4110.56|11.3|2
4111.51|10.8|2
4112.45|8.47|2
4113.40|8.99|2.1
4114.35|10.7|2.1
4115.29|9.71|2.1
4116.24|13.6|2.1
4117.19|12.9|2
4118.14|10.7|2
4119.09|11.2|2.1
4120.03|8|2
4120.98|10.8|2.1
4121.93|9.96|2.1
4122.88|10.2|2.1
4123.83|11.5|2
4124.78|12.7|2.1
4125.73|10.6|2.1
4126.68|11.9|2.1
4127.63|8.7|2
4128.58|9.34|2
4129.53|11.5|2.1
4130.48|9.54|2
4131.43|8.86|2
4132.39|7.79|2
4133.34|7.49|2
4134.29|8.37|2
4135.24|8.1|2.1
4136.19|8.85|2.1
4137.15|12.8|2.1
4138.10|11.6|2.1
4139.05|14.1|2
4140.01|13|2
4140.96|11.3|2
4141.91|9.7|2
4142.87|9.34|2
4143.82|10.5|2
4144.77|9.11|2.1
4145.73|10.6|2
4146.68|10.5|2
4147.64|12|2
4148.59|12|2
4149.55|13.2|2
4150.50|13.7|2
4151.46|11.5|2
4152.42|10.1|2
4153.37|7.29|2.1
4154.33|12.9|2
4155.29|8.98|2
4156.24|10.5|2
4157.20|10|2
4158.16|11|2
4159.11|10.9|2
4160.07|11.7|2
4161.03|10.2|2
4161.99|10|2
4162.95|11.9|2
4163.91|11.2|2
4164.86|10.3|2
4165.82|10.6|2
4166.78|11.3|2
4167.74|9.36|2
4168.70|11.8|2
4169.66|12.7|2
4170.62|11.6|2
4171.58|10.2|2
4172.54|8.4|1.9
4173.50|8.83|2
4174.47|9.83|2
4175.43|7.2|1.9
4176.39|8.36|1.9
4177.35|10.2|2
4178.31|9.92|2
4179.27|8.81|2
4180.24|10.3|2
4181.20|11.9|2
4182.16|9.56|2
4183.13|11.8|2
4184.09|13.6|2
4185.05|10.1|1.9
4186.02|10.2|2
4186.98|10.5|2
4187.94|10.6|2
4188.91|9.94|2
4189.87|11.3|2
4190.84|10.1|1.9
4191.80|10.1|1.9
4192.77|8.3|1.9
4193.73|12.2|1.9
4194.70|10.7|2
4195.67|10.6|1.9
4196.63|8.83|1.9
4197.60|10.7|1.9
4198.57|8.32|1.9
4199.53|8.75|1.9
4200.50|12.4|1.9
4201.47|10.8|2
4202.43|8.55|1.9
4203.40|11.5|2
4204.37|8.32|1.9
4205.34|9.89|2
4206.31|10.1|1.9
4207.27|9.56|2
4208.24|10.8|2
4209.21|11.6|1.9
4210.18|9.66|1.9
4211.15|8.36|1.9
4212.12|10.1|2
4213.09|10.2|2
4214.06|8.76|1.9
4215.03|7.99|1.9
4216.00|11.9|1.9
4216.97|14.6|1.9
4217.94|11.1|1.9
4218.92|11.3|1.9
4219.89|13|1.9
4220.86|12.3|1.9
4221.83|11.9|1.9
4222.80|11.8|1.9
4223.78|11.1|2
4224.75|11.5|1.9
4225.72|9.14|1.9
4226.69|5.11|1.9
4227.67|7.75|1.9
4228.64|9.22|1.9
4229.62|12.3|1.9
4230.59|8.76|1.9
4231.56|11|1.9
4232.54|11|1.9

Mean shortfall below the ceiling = 1.4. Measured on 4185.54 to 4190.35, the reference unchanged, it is 1.0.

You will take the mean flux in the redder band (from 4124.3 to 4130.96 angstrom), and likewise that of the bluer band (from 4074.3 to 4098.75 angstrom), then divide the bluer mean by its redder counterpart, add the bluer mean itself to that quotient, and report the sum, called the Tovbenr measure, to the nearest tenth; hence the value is 11.3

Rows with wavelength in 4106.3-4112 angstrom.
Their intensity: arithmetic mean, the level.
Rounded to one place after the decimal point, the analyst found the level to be 9.8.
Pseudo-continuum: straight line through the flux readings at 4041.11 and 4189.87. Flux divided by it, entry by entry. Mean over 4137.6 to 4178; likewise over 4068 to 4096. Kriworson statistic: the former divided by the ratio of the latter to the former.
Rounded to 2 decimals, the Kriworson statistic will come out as 1.00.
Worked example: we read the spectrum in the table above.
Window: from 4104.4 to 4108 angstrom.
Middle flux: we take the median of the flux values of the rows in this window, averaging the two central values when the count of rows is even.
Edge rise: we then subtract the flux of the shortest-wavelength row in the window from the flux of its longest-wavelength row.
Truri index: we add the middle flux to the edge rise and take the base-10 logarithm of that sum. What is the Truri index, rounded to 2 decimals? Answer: 0.84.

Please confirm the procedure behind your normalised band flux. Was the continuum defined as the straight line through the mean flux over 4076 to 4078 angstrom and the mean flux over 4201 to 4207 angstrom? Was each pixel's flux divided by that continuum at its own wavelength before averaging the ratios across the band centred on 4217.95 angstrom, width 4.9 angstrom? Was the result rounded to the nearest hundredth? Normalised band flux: 1.24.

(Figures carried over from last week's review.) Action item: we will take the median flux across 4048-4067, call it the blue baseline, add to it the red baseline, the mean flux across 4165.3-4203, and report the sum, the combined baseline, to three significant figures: 20.2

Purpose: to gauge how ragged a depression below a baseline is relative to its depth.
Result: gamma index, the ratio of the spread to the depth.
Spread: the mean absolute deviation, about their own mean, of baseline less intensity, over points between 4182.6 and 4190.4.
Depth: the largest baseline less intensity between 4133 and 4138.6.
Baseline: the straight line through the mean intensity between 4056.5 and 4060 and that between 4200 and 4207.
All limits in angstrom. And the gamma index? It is 0.35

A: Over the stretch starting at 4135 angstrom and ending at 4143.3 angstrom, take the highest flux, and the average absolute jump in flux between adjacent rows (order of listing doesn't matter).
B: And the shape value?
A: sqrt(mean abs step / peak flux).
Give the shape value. 0.342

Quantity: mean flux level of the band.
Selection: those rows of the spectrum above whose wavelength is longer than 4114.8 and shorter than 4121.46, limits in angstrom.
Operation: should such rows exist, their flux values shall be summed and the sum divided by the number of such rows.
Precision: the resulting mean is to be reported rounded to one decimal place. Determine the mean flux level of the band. 11.0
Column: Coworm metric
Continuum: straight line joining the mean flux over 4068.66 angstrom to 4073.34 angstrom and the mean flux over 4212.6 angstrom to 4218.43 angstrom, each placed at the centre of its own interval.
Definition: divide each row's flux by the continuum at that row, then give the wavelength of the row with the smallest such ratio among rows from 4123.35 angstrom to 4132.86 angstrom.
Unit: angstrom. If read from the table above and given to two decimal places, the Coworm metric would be 4132.39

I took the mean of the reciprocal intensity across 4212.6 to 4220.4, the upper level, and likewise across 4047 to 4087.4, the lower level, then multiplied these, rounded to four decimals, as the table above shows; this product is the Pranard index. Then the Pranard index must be 0.0099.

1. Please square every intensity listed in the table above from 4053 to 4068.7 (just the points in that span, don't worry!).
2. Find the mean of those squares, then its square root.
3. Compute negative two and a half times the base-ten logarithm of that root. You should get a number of -2.44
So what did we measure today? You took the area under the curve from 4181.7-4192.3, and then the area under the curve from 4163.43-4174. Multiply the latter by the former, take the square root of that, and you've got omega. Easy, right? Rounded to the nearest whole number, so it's 113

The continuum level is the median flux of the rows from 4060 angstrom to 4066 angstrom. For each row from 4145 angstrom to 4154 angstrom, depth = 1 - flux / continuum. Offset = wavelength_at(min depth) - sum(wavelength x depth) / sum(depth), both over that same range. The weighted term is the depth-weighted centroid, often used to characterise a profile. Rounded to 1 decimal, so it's 1.8 angstrom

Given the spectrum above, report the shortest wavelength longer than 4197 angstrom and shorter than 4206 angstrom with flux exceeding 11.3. 4200.50 angstrom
